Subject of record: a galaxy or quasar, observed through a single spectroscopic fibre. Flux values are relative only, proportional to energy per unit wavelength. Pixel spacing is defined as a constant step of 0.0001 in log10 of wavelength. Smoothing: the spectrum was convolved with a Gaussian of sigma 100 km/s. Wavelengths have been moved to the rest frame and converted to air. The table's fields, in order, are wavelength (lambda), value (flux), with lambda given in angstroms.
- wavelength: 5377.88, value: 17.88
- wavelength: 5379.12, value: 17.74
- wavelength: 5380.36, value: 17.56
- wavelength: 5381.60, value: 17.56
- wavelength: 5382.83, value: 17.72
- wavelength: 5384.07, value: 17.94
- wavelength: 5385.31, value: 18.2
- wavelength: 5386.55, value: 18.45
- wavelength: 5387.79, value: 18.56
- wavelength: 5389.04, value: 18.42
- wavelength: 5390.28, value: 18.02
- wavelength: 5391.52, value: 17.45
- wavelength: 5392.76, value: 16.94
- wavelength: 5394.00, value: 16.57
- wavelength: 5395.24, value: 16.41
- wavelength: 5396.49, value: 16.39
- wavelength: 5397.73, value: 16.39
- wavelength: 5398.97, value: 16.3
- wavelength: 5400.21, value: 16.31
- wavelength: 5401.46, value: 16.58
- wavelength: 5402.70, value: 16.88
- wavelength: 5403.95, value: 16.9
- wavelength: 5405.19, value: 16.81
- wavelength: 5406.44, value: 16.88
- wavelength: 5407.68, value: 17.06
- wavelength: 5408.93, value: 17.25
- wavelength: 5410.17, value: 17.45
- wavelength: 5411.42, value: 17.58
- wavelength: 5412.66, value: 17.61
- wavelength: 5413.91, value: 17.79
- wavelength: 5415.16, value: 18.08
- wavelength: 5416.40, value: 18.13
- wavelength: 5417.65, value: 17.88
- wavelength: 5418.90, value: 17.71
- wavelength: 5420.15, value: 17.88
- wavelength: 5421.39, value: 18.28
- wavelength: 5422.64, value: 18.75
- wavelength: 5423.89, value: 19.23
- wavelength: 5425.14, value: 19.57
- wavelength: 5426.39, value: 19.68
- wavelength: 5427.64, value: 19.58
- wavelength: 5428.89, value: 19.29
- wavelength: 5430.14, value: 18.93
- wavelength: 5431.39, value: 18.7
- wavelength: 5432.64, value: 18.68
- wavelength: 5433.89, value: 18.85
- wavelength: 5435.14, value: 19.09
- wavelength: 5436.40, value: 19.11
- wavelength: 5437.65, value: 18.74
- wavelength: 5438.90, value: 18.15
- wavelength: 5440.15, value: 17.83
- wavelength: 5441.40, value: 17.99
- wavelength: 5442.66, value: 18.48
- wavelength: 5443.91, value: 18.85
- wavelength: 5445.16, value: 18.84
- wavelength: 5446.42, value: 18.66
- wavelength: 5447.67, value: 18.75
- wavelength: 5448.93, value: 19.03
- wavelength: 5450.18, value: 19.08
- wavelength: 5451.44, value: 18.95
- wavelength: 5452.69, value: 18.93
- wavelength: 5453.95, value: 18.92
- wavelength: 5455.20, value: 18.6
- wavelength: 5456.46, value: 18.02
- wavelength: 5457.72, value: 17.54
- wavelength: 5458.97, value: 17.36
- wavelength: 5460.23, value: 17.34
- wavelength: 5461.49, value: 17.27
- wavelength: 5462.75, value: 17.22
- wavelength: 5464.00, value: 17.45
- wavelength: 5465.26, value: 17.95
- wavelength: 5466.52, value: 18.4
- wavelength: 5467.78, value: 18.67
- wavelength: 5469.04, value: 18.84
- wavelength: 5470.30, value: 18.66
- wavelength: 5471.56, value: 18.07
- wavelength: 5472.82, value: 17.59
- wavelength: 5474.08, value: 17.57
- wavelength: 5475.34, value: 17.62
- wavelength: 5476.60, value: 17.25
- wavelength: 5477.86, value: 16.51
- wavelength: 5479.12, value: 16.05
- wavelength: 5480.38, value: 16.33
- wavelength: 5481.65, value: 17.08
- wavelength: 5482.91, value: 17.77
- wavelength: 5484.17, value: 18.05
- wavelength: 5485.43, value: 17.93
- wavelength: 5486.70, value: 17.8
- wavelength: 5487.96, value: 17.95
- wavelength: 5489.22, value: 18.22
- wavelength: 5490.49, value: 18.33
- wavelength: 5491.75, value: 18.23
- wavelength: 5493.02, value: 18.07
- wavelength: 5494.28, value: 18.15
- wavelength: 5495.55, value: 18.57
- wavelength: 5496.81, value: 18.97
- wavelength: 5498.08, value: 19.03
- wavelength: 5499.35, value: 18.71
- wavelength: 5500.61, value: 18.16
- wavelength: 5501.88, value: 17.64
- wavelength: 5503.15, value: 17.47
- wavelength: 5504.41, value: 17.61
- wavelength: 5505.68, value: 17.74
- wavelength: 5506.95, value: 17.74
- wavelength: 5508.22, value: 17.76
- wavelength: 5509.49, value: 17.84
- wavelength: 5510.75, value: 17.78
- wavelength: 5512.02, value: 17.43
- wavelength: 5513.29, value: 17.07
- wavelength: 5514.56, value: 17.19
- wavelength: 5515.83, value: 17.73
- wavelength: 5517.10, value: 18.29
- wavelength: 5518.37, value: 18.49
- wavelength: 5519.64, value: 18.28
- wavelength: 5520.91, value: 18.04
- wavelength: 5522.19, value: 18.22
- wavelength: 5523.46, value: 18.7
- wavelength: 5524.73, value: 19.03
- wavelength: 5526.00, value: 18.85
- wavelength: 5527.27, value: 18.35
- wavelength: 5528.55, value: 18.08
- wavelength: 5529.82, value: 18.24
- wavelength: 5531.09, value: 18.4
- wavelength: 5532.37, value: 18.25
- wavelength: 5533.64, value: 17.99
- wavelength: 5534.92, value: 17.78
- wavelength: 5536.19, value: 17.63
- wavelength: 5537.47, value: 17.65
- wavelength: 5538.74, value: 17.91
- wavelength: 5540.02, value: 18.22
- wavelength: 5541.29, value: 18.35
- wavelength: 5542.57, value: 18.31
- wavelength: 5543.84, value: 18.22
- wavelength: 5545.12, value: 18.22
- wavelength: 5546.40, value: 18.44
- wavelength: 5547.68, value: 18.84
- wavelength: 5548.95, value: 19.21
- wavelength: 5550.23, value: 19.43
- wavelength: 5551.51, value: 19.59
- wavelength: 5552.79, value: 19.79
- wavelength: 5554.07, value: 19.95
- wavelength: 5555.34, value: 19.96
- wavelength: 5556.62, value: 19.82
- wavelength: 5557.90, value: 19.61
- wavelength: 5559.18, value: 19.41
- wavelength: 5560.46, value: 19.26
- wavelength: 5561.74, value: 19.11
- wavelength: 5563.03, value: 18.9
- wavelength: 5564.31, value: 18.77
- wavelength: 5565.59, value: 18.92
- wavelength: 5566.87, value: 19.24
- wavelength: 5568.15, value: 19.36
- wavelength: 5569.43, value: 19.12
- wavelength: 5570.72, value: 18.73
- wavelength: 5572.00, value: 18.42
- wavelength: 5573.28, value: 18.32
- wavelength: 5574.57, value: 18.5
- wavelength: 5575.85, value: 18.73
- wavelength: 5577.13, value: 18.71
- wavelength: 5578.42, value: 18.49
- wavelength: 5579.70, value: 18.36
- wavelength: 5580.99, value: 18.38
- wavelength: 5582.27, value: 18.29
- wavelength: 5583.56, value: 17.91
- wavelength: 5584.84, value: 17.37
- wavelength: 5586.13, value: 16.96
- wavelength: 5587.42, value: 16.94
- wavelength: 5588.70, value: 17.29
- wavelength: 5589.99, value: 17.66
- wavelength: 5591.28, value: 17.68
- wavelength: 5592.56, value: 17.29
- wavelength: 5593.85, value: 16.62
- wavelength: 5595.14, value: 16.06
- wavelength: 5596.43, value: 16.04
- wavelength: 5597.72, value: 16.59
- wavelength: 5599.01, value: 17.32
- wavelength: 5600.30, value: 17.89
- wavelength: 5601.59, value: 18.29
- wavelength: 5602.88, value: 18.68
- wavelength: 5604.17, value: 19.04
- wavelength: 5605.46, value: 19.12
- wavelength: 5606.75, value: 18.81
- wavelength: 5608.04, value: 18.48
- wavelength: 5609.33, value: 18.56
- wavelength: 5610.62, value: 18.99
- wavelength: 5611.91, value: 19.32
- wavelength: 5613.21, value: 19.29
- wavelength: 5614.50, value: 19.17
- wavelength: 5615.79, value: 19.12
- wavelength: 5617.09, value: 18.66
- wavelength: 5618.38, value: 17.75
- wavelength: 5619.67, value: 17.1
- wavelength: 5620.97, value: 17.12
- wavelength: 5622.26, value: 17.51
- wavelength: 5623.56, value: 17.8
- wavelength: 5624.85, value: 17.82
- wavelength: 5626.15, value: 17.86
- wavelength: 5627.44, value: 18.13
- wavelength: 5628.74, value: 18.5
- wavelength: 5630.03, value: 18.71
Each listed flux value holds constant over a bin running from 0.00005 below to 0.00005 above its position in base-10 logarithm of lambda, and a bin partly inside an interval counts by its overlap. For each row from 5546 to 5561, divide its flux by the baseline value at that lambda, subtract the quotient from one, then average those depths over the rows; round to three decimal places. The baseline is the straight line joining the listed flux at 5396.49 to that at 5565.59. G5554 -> -0.038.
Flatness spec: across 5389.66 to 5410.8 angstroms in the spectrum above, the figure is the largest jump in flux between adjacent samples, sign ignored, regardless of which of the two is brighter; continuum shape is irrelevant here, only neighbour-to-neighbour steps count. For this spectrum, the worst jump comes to 0.57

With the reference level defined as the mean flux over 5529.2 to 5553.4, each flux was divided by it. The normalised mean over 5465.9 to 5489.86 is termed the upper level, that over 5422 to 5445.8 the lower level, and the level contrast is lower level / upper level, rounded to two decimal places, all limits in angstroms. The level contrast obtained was 1.07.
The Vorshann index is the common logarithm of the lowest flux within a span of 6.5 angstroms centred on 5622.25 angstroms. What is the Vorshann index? 1.23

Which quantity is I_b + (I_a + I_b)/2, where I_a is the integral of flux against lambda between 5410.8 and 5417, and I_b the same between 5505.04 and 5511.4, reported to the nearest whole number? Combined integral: 225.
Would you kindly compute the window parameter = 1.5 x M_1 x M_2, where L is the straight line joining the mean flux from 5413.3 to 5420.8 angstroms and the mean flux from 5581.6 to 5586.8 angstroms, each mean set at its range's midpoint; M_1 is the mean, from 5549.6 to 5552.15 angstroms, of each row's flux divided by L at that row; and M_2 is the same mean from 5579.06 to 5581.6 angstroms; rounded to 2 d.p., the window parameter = 1.72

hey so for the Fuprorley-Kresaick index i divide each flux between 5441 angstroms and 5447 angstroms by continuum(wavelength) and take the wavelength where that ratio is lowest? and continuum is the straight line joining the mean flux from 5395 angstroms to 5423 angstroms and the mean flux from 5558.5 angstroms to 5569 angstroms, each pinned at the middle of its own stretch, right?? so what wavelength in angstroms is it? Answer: 5441.40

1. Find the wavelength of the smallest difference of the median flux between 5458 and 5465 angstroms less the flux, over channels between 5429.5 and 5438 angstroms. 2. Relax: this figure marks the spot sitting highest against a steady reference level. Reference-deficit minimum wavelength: 5436.40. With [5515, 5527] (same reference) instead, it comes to 5524.73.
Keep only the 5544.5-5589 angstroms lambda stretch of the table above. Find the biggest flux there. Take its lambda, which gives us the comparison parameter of 5555.34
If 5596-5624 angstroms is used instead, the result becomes 5611.91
